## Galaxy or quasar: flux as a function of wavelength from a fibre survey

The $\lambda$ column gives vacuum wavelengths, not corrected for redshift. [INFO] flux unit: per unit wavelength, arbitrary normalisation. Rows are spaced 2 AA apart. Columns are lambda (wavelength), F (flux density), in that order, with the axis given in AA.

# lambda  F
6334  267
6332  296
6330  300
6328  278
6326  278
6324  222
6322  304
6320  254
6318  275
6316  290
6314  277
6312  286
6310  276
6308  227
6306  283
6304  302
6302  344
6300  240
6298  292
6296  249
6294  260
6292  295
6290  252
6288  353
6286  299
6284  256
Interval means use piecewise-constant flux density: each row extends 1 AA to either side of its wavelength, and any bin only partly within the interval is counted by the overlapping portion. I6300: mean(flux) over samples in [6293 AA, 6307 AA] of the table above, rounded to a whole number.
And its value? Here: 281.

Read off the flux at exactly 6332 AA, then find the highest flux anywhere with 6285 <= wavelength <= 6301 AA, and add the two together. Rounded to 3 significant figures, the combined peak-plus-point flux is 649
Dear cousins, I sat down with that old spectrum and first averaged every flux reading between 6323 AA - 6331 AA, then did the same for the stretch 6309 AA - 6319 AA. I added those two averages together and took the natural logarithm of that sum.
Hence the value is 6.31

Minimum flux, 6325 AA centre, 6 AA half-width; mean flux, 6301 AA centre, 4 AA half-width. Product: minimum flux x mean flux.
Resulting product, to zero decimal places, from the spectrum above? 65379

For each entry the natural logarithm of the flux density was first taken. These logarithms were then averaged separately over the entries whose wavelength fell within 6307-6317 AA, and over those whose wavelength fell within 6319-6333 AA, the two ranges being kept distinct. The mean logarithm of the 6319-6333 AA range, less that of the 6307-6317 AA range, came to 0.016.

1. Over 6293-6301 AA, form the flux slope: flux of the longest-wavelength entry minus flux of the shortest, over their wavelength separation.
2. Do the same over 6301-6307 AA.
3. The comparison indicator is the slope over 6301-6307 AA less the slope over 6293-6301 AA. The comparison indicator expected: -12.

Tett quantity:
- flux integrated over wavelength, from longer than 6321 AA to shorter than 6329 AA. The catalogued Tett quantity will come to 2164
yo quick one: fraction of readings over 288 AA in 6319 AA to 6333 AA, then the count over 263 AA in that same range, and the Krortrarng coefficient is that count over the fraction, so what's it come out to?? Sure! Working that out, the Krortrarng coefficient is 12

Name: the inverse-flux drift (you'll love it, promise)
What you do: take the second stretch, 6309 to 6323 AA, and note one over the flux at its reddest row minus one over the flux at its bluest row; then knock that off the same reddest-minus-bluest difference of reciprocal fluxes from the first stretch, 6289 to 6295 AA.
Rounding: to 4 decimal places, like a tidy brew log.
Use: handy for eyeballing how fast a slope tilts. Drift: 0.0002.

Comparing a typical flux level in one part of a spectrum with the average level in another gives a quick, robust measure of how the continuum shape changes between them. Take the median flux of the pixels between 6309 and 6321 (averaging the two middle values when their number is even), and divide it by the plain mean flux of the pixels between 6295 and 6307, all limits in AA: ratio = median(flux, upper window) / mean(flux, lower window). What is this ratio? 0.97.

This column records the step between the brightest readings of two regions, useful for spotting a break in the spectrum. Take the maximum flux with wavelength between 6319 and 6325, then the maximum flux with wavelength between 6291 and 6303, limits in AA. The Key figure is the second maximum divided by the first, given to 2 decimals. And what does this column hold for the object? 1.13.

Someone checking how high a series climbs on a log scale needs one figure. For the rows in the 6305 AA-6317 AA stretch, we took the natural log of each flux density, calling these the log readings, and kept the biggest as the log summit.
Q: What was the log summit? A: 5.67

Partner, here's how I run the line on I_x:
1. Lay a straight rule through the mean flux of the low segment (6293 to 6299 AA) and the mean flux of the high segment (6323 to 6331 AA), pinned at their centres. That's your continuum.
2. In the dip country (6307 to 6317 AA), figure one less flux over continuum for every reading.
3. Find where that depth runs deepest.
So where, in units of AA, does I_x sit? 6308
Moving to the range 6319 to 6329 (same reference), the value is 6324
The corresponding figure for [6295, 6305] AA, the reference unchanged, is 6300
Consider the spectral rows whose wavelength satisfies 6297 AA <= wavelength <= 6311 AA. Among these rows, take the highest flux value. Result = 344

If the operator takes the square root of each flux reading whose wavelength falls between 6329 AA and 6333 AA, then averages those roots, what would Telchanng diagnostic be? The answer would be 17.3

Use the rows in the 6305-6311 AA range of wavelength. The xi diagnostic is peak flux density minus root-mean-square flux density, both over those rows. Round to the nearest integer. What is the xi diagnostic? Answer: 20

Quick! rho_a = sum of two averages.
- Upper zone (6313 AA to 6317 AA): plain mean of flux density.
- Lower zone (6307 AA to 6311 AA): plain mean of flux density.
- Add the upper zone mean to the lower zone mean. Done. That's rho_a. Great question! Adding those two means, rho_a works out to 535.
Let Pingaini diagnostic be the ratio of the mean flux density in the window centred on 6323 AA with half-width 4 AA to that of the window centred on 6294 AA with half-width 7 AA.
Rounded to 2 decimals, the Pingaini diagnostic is 0.95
